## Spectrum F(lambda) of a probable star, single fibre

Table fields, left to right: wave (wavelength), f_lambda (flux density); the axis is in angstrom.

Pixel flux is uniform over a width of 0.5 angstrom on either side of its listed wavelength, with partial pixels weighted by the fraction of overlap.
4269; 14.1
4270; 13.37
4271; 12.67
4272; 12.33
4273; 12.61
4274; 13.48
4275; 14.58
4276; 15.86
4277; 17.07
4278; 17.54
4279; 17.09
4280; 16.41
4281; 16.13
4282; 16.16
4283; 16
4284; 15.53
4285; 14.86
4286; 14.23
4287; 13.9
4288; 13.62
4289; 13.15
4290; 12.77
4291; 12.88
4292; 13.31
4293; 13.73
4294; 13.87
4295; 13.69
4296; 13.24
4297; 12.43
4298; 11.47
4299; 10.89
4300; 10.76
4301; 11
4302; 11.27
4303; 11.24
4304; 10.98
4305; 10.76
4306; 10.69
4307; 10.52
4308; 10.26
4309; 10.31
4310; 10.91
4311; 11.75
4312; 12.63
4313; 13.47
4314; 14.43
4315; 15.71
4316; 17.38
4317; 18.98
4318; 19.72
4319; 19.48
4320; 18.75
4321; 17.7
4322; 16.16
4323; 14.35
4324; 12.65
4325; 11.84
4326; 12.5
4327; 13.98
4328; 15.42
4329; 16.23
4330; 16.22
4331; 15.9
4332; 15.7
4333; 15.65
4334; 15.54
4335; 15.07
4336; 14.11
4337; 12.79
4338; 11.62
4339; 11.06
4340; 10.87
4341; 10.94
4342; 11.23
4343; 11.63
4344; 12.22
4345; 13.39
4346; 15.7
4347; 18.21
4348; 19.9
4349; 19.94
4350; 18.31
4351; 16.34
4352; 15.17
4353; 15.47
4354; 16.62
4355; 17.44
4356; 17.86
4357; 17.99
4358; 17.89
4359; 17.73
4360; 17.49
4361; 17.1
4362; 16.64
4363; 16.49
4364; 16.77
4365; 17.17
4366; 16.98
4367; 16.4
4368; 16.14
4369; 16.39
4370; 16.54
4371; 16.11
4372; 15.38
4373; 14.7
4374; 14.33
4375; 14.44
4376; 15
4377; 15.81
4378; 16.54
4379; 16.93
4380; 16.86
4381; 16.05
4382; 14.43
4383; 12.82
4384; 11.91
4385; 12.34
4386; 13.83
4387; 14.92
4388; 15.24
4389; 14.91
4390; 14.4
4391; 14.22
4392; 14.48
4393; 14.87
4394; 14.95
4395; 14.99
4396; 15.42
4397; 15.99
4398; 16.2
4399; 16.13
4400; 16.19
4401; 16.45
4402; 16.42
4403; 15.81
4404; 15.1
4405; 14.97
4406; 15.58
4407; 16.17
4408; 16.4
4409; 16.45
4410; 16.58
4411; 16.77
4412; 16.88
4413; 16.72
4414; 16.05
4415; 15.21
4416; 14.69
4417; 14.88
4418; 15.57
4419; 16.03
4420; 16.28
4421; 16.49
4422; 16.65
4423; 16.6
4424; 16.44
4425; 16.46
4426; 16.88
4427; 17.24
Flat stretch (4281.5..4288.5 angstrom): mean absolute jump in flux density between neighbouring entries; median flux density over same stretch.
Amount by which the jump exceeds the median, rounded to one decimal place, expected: -14.4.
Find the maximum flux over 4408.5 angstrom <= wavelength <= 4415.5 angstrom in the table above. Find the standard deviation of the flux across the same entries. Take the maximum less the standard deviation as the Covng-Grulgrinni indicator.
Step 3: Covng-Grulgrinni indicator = 16.3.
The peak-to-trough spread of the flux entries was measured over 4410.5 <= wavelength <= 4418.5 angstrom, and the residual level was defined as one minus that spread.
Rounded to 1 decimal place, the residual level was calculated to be -1.2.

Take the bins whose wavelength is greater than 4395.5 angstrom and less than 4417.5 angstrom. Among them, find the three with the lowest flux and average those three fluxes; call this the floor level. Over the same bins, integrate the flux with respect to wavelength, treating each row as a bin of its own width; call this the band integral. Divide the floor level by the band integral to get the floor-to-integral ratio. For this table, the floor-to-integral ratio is 0.042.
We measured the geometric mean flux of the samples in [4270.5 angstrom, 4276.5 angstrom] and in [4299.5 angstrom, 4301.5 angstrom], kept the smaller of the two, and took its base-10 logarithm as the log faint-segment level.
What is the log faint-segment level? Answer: 1.04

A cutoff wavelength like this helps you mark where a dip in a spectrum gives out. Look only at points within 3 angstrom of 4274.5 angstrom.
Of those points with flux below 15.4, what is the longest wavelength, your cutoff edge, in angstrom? 4275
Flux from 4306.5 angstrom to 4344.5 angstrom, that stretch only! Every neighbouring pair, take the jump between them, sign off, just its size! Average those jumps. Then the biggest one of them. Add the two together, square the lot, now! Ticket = 6.7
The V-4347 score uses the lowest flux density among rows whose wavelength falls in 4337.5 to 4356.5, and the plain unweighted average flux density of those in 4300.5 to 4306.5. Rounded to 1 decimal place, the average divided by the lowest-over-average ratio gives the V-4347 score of 11.1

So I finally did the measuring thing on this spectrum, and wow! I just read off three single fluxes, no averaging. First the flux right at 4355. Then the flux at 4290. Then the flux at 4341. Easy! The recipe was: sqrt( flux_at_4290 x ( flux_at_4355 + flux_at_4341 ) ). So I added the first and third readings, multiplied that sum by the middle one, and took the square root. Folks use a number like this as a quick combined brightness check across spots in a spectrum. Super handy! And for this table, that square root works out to 19.04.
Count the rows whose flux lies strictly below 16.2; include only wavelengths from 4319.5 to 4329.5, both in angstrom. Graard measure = 7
